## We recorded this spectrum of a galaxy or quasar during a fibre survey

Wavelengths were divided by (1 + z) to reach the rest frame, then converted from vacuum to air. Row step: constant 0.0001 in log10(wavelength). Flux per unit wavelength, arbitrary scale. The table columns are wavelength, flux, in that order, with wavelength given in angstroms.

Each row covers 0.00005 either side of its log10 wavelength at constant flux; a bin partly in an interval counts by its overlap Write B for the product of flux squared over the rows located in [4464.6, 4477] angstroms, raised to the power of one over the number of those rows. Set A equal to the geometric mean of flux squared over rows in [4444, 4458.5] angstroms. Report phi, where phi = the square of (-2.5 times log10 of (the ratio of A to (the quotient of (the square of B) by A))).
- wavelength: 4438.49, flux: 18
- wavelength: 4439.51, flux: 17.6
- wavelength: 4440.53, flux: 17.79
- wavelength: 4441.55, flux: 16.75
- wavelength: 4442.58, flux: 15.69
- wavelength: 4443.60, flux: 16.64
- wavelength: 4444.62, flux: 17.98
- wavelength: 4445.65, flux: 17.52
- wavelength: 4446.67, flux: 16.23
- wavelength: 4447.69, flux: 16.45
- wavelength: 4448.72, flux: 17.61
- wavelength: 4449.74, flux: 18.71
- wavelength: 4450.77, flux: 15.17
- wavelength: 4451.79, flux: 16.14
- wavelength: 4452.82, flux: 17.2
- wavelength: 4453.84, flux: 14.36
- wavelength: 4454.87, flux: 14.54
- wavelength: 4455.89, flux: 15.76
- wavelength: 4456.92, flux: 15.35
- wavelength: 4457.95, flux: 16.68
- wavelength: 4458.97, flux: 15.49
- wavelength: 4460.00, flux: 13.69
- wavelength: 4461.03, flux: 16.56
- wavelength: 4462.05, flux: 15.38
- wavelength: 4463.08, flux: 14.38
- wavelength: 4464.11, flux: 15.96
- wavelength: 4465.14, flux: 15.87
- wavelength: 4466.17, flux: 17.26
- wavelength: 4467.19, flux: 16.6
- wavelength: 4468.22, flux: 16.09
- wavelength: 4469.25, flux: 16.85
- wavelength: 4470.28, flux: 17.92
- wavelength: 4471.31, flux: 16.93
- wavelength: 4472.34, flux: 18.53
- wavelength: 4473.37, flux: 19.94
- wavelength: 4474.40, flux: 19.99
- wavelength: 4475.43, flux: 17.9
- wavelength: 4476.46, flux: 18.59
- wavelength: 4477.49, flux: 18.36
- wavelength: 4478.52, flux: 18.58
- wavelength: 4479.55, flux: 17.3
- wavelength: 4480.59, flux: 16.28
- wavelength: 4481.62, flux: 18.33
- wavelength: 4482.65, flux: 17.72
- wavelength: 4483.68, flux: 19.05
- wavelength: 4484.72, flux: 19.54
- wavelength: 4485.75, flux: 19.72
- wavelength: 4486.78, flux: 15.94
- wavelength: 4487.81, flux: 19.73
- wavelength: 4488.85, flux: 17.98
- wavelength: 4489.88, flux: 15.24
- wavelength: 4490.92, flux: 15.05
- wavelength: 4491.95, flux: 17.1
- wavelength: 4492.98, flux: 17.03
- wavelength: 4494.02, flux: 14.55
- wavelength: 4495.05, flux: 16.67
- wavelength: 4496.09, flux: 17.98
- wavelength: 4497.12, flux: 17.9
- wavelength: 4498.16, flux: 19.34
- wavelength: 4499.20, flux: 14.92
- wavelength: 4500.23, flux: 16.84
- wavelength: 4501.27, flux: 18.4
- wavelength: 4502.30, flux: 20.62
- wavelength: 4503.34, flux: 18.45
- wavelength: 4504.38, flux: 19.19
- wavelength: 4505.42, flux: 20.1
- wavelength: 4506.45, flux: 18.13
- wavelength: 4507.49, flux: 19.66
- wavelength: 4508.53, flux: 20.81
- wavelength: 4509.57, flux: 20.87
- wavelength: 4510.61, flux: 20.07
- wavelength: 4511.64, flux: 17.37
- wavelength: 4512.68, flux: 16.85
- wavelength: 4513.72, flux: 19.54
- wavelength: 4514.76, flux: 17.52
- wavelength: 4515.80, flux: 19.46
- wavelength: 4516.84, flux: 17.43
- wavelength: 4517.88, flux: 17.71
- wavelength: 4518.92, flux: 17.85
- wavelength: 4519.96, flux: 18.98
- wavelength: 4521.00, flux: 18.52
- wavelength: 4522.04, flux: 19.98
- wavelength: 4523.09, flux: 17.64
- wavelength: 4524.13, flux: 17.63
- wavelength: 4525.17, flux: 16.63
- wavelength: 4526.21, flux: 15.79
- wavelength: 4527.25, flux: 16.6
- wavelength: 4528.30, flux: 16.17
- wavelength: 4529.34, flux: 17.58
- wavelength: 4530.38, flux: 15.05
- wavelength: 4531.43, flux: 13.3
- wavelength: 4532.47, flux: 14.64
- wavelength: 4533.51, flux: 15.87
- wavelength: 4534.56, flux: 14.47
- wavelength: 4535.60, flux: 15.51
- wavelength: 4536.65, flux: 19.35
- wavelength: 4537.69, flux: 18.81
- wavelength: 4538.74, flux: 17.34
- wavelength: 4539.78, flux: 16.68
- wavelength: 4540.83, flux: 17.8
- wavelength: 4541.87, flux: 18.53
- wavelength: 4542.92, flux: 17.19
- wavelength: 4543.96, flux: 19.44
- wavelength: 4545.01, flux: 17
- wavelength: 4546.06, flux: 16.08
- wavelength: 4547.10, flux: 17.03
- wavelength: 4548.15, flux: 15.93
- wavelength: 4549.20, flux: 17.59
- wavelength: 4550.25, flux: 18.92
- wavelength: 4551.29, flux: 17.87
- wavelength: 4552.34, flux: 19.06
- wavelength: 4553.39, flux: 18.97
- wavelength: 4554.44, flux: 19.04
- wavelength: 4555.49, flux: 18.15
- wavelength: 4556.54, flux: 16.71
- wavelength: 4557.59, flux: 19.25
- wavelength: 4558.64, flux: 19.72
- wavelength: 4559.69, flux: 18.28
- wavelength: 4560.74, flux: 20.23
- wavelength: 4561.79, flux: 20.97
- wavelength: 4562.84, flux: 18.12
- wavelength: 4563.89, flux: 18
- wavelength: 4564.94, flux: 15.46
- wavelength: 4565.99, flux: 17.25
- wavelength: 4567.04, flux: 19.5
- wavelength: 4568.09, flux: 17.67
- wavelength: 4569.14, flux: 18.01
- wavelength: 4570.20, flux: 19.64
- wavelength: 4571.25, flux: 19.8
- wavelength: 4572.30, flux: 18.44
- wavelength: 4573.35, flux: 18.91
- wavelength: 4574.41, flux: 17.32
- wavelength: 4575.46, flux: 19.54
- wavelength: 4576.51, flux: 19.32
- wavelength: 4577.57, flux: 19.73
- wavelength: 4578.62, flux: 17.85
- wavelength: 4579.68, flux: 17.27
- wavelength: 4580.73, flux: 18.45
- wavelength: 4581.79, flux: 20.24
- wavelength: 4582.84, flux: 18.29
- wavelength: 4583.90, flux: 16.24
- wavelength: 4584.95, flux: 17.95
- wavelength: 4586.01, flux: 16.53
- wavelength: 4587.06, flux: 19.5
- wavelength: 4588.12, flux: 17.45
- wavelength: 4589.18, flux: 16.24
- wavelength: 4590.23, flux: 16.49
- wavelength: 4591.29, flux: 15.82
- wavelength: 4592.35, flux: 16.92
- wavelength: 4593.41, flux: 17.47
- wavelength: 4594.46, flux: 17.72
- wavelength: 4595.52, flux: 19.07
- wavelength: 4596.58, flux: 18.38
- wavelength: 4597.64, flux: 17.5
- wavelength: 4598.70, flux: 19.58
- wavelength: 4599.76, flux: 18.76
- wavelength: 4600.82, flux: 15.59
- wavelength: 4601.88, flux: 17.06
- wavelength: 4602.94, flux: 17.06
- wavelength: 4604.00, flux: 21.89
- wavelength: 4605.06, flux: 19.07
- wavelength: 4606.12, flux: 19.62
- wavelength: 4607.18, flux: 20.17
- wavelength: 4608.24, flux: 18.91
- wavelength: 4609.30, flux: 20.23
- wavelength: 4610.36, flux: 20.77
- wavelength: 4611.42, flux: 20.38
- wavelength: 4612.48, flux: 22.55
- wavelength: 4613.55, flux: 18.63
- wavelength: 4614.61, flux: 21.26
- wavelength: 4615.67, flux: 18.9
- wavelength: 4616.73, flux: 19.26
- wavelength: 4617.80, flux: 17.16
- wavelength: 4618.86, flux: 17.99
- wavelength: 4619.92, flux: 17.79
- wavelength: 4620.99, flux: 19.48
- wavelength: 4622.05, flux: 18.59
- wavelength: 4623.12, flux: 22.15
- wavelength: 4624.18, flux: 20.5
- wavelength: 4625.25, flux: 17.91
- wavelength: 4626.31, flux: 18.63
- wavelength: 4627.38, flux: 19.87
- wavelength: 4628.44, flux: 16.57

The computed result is 0.11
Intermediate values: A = 268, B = 312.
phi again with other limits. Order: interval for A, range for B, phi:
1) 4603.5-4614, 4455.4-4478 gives 0.66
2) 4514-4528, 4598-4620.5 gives 0.09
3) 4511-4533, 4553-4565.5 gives 0.11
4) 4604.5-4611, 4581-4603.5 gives 0.27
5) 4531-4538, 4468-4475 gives 0.30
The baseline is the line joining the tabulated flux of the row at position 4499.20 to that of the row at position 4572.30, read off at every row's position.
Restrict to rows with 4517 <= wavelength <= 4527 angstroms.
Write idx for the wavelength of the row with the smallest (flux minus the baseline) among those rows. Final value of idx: 4526.21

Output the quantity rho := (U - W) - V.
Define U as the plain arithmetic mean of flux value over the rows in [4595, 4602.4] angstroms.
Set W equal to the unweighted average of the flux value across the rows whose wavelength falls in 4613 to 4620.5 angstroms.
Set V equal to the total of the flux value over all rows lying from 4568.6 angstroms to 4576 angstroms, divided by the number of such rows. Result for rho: -19.5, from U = 18.0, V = 18.8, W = 18.7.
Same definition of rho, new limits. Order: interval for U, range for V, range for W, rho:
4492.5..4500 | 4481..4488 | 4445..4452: -18.5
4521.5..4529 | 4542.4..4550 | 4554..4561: -18.7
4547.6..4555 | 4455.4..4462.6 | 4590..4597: -14.8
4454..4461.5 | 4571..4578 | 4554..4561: -22.3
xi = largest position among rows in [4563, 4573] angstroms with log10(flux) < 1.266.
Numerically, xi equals 4572.30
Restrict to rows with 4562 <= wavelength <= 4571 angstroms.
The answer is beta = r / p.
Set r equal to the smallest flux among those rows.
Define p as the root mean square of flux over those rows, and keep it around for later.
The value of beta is 0.86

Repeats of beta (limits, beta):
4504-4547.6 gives 0.75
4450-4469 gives 0.87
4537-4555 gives 0.89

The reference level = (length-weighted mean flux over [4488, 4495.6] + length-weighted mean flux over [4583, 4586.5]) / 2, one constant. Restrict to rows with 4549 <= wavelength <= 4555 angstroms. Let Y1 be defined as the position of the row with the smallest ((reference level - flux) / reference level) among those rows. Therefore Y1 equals 4552.34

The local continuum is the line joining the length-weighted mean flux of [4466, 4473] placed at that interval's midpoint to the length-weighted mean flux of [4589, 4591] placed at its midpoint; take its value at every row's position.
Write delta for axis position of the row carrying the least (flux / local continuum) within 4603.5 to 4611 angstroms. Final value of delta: 4608.24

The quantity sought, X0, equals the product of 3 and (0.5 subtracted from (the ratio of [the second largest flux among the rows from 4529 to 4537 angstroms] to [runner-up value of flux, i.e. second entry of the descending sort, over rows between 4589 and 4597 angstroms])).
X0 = 1.37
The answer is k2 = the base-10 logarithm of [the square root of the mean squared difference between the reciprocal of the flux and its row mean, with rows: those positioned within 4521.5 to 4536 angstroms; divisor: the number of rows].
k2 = -2.21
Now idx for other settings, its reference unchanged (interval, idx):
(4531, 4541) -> 4531.43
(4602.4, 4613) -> 4602.94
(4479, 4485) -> 4480.59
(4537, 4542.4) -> 4539.78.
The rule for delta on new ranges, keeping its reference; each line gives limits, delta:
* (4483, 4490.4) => 4489.88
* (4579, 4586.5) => 4583.90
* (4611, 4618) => 4617.80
